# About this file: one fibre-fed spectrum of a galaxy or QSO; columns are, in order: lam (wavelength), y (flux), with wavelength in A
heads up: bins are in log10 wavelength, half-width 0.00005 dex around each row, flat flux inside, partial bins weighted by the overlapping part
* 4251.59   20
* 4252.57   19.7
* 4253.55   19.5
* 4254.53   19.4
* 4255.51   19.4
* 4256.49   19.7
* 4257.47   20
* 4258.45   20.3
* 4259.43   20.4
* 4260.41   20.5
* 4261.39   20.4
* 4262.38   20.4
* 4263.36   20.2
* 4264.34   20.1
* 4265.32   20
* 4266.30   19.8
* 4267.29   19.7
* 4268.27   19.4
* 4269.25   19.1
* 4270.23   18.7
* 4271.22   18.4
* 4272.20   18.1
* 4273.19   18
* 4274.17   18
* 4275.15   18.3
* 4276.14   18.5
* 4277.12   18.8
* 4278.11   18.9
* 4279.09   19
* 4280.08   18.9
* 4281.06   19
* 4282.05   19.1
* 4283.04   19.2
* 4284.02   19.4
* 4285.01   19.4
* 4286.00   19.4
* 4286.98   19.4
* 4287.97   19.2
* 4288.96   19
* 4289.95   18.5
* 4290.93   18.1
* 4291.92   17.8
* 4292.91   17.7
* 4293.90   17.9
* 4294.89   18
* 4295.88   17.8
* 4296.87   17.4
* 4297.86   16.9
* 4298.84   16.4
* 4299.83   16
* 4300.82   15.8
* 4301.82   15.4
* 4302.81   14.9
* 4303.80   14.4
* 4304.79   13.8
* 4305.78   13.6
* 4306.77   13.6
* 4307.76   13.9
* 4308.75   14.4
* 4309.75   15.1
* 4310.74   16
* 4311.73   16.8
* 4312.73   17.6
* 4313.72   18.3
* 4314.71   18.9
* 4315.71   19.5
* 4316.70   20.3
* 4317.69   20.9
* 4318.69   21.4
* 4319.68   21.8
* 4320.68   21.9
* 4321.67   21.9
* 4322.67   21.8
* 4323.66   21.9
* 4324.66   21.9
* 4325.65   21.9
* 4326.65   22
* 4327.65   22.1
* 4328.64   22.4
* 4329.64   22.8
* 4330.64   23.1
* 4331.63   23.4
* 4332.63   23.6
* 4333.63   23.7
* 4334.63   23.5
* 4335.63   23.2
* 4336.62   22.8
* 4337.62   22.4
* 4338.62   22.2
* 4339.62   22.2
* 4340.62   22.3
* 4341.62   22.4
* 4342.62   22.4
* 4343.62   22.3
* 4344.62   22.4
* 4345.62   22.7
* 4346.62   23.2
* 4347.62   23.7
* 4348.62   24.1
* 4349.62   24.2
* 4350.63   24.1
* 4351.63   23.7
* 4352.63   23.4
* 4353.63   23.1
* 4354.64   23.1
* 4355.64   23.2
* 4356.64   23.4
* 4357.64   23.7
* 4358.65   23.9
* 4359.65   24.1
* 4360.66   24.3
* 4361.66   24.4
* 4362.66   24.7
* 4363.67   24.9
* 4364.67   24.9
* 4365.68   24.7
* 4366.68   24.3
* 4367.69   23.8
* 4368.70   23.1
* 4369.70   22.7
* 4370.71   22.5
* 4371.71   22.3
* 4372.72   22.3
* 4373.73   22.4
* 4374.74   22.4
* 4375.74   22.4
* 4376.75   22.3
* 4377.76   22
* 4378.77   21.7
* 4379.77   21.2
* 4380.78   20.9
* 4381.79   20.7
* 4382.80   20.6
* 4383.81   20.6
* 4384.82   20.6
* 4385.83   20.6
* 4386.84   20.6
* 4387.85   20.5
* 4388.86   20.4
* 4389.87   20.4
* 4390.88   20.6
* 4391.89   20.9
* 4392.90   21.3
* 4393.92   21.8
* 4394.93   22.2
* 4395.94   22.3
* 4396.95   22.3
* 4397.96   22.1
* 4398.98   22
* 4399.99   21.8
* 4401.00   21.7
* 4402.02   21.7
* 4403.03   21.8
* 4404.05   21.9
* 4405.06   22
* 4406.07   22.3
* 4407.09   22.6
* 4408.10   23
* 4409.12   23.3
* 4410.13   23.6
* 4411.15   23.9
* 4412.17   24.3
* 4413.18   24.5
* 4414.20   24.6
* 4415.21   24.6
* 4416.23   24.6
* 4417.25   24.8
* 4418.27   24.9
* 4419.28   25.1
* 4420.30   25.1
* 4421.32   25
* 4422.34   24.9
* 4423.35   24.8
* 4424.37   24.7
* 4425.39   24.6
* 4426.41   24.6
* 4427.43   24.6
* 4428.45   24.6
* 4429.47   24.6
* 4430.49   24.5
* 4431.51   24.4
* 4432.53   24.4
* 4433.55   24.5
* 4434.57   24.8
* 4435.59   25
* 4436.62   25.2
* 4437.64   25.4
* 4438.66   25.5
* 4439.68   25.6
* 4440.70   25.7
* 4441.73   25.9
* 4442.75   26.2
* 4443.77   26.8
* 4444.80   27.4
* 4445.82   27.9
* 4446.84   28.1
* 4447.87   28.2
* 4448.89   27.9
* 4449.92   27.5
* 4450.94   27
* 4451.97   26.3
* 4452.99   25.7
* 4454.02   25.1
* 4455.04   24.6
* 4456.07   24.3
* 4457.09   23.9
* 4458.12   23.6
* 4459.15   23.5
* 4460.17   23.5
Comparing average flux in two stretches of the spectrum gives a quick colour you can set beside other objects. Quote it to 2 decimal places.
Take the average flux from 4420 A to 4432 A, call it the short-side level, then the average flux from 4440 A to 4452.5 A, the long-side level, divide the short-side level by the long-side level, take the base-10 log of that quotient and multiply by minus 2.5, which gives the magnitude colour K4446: 0.10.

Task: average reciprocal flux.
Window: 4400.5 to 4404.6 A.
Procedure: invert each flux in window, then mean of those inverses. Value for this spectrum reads 0.046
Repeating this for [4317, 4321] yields 0.047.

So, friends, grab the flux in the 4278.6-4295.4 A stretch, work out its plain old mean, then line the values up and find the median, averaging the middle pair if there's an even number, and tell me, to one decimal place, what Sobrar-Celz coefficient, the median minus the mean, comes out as 0.2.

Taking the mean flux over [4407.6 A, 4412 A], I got 23.5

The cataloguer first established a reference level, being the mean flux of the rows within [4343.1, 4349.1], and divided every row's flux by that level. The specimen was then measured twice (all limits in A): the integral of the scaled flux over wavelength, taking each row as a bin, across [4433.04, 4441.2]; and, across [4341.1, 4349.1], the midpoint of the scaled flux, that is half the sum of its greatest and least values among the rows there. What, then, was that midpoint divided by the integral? 0.113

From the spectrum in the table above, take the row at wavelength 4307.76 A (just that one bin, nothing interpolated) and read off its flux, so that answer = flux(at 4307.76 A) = 13.9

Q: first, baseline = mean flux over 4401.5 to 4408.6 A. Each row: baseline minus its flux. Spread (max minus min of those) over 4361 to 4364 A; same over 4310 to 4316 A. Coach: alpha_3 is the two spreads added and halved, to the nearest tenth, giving 2.0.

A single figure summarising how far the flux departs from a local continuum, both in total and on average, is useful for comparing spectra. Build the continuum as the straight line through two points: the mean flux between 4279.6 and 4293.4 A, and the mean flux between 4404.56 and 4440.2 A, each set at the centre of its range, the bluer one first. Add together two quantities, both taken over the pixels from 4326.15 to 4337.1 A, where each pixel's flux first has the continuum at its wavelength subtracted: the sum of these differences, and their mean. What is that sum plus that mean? 27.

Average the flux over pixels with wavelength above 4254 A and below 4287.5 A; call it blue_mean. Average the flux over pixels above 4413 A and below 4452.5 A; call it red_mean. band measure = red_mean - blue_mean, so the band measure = 6.2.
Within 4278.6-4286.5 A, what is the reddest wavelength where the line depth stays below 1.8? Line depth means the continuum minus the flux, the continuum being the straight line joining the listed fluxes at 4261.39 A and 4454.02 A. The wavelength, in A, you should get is 4286.00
